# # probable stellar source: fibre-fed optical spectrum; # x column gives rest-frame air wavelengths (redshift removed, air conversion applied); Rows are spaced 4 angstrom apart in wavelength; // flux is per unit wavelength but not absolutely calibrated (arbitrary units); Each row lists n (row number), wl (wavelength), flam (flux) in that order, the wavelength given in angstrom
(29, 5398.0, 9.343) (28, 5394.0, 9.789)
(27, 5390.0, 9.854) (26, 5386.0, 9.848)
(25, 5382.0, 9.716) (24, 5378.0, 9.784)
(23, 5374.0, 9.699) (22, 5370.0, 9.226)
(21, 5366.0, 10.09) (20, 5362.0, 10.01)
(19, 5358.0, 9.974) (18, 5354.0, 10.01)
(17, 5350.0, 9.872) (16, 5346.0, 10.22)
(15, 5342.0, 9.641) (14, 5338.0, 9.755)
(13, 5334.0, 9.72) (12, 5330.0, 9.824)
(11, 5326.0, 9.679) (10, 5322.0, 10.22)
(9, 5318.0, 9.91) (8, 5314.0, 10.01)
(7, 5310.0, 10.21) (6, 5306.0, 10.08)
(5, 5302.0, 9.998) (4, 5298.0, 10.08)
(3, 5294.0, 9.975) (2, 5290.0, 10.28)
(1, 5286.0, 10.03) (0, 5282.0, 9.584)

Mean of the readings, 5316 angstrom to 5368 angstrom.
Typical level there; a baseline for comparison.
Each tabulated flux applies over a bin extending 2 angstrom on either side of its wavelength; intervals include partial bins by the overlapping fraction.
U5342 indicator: 9.9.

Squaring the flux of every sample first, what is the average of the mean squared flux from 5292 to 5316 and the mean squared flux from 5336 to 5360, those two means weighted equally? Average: 99.7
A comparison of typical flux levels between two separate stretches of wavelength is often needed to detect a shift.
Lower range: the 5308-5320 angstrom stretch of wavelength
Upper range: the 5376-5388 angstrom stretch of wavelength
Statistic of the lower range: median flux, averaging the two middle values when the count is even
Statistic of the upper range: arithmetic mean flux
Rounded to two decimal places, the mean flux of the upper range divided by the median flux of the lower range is 0.98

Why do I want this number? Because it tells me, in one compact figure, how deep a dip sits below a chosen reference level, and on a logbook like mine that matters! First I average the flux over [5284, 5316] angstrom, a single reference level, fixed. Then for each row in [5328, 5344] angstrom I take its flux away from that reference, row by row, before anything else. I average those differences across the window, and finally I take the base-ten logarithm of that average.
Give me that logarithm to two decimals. -0.46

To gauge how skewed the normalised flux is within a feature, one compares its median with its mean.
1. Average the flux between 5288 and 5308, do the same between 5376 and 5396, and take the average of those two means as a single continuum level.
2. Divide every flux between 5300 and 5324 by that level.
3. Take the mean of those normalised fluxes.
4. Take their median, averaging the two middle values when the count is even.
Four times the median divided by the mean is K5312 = 3.99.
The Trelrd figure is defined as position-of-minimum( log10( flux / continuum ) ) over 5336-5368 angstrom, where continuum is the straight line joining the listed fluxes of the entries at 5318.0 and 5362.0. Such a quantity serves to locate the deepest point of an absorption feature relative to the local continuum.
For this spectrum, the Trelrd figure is 5342.0 angstrom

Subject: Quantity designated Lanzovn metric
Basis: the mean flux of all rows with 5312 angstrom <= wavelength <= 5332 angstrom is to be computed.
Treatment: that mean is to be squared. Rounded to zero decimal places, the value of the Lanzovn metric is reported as 99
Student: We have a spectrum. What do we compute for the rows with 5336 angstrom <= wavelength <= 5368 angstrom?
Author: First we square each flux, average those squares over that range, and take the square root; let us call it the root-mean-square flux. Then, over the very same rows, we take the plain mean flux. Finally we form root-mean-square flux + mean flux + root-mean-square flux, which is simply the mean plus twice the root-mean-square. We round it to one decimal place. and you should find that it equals 29.8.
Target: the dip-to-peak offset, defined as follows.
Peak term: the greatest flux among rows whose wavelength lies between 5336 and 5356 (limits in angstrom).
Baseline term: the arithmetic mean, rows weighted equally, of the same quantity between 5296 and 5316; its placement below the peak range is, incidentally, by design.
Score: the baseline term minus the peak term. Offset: -0.14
